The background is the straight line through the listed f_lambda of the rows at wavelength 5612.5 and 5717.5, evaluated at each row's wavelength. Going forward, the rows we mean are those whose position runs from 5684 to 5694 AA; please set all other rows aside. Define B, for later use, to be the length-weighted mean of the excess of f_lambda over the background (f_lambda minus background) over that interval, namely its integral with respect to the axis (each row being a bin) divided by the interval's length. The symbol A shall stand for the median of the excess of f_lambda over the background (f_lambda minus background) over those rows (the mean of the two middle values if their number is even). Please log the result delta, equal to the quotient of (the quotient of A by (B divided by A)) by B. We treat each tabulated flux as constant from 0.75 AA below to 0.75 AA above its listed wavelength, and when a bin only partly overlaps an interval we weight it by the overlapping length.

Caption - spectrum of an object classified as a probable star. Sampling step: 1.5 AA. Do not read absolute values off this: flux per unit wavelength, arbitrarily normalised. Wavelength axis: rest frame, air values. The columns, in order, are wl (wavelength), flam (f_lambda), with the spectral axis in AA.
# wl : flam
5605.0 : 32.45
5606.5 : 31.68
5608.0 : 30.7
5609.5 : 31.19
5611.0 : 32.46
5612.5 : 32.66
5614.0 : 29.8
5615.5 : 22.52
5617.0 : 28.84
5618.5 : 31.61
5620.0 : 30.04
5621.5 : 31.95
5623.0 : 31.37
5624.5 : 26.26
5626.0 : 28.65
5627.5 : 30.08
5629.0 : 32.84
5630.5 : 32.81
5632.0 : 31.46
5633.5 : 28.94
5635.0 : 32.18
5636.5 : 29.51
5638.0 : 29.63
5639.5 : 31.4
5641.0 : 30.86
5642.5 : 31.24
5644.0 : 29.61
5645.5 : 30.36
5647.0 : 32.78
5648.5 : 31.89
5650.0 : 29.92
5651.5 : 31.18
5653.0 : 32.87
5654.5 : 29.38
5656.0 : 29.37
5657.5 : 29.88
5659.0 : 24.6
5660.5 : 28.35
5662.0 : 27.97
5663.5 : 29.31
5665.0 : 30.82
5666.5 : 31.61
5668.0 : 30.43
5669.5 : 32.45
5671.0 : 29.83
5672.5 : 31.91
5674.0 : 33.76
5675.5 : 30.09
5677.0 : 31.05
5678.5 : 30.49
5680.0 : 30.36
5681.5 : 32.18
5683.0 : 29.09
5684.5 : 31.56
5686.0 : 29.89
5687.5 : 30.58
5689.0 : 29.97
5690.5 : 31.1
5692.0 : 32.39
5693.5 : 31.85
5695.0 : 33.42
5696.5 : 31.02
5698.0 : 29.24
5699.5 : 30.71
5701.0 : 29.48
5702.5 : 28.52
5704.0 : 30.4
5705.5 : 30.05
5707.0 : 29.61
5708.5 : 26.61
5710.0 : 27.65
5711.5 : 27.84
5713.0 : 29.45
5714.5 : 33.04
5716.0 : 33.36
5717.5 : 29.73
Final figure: 1.6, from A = 0.6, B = 0.5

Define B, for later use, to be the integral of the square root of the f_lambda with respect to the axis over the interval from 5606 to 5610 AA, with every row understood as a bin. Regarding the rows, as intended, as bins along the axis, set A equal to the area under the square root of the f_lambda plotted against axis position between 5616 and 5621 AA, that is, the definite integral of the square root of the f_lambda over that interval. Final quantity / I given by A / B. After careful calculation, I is 1.22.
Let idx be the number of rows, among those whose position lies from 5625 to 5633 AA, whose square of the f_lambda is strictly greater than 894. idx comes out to 4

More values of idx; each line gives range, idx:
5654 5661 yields 0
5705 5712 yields 1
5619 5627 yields 3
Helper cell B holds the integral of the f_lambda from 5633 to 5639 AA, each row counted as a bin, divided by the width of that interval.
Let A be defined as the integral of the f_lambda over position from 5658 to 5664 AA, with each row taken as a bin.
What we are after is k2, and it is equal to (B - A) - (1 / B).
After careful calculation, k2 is -135.4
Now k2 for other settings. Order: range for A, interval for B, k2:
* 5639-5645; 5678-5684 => -153.9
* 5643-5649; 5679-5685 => -156.1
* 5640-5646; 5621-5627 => -153.9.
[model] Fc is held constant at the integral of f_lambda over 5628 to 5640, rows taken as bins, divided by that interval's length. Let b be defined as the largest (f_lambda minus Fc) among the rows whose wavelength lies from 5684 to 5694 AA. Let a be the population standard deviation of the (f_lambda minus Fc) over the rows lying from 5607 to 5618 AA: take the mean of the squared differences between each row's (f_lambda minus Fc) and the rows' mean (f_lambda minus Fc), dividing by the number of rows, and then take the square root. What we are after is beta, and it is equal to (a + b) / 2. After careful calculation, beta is 2.3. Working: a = 3.2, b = 1.3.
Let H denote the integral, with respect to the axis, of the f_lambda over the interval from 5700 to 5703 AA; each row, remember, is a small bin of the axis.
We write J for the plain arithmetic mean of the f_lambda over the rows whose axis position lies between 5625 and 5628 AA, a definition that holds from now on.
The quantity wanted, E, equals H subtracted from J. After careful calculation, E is -58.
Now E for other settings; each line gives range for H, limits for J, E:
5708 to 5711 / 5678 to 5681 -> -51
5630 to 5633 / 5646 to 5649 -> -63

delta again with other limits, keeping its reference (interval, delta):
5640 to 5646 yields 0.9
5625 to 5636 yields 0.3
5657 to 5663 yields 0.7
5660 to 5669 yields 0.9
